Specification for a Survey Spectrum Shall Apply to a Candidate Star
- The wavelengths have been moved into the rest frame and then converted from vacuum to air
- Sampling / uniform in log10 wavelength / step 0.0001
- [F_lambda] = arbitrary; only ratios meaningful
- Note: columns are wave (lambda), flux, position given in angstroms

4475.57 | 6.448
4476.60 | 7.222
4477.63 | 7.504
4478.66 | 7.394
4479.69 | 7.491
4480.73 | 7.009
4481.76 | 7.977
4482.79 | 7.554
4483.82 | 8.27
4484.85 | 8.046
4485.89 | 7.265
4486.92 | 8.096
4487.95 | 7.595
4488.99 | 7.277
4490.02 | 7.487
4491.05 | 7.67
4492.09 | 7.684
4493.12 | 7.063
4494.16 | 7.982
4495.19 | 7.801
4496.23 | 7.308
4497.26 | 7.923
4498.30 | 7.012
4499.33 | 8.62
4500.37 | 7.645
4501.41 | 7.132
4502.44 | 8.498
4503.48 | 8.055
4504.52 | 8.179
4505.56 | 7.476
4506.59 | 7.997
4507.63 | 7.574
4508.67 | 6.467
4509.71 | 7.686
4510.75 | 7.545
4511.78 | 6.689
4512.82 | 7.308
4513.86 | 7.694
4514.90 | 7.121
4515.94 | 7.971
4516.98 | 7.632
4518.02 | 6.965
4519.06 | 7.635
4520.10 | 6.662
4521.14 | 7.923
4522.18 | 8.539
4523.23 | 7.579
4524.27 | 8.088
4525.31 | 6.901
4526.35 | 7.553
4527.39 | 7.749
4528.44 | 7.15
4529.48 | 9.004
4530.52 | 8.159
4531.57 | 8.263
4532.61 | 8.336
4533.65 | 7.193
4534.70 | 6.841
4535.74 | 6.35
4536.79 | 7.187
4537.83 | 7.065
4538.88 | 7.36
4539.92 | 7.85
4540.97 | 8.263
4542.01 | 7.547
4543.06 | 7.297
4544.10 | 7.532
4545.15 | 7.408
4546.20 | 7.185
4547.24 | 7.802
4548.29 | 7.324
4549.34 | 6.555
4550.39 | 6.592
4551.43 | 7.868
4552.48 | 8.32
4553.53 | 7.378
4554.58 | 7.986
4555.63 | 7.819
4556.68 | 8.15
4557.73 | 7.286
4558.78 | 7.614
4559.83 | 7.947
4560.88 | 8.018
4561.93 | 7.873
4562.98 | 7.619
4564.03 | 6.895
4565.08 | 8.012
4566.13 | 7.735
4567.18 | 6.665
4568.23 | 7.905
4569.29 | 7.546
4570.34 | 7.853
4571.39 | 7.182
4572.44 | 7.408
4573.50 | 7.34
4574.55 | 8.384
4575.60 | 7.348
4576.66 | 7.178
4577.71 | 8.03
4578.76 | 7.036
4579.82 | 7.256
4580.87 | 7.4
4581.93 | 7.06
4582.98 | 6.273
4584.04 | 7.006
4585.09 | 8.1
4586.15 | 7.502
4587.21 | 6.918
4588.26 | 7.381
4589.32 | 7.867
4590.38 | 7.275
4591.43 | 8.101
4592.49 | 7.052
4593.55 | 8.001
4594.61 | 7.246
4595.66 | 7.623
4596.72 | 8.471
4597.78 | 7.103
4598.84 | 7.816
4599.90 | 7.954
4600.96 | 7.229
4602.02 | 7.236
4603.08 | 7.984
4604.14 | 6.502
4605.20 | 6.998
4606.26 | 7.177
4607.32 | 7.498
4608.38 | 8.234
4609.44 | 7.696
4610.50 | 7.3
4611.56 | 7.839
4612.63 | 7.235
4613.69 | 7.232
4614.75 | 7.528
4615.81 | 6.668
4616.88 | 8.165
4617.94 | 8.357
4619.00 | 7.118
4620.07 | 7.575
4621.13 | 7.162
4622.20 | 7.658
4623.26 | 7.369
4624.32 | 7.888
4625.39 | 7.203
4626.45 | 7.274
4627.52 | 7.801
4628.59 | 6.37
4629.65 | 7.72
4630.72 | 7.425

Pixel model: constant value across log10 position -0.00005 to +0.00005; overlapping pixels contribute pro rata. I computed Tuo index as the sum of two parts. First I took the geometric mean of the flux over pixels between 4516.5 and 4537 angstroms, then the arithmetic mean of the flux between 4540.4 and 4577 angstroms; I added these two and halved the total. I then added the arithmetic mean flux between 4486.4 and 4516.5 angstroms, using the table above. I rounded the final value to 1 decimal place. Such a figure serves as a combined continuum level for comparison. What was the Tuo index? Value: 15.2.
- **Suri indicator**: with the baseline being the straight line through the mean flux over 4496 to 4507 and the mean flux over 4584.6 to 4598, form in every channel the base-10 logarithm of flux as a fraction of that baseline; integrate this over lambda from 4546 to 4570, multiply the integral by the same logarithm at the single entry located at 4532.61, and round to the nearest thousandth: -0.005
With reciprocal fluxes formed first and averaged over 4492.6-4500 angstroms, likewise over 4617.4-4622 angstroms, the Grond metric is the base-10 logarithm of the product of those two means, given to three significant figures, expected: -1.76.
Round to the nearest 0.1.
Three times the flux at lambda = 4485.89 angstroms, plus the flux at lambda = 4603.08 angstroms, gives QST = 29.8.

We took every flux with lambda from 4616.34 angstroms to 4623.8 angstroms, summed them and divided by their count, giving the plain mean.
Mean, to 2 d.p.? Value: 7.63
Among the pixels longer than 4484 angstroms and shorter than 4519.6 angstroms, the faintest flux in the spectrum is 6.467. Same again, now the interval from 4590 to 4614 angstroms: 6.502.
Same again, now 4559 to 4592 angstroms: 6.273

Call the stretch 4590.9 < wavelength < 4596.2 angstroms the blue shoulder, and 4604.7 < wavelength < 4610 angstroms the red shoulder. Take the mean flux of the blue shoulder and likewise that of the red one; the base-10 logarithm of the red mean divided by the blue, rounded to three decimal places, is -0.005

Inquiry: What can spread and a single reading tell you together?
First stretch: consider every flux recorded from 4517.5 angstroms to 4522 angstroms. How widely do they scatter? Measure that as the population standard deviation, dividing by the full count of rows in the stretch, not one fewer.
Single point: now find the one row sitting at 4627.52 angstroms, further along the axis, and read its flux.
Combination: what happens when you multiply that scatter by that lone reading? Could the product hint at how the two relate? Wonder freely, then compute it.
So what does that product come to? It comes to 3.9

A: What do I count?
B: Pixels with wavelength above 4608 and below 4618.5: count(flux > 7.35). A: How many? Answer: 6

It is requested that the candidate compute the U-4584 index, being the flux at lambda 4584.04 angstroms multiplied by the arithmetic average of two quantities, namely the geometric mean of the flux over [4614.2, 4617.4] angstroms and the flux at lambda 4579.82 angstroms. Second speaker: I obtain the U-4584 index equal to 51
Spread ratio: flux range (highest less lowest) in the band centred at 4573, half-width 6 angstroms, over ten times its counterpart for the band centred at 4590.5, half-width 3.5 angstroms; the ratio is 0.15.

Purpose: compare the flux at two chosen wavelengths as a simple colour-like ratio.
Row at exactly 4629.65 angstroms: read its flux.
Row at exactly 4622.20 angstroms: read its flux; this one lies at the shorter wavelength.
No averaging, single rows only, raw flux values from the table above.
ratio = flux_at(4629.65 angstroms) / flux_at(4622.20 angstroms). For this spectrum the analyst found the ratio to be 1.01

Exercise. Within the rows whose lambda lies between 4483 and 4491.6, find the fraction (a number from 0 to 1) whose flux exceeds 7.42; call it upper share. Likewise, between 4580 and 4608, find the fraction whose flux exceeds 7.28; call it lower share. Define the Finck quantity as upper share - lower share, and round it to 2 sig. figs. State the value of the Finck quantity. 0.25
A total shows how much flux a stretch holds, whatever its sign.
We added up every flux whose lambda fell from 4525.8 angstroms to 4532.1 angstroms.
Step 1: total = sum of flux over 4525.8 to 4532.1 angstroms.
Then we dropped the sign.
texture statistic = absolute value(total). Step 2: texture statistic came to 47.9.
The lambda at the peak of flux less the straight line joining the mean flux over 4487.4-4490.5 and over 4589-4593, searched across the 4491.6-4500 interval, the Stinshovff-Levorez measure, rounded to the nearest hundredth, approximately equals 4499.33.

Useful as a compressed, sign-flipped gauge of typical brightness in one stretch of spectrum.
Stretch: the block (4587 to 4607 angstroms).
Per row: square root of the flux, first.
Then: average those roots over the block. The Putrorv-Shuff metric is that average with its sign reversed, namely -2.73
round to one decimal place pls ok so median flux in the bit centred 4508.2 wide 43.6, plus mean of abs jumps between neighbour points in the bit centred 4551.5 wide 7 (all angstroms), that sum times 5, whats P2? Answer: 41.6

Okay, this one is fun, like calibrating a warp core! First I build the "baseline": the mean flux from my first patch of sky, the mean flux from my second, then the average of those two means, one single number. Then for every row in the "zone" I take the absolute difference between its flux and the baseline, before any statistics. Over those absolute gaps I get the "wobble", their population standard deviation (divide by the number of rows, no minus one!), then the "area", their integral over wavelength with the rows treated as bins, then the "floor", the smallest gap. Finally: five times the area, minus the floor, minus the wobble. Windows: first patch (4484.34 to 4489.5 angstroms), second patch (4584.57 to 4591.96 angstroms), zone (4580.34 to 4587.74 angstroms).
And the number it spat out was 21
